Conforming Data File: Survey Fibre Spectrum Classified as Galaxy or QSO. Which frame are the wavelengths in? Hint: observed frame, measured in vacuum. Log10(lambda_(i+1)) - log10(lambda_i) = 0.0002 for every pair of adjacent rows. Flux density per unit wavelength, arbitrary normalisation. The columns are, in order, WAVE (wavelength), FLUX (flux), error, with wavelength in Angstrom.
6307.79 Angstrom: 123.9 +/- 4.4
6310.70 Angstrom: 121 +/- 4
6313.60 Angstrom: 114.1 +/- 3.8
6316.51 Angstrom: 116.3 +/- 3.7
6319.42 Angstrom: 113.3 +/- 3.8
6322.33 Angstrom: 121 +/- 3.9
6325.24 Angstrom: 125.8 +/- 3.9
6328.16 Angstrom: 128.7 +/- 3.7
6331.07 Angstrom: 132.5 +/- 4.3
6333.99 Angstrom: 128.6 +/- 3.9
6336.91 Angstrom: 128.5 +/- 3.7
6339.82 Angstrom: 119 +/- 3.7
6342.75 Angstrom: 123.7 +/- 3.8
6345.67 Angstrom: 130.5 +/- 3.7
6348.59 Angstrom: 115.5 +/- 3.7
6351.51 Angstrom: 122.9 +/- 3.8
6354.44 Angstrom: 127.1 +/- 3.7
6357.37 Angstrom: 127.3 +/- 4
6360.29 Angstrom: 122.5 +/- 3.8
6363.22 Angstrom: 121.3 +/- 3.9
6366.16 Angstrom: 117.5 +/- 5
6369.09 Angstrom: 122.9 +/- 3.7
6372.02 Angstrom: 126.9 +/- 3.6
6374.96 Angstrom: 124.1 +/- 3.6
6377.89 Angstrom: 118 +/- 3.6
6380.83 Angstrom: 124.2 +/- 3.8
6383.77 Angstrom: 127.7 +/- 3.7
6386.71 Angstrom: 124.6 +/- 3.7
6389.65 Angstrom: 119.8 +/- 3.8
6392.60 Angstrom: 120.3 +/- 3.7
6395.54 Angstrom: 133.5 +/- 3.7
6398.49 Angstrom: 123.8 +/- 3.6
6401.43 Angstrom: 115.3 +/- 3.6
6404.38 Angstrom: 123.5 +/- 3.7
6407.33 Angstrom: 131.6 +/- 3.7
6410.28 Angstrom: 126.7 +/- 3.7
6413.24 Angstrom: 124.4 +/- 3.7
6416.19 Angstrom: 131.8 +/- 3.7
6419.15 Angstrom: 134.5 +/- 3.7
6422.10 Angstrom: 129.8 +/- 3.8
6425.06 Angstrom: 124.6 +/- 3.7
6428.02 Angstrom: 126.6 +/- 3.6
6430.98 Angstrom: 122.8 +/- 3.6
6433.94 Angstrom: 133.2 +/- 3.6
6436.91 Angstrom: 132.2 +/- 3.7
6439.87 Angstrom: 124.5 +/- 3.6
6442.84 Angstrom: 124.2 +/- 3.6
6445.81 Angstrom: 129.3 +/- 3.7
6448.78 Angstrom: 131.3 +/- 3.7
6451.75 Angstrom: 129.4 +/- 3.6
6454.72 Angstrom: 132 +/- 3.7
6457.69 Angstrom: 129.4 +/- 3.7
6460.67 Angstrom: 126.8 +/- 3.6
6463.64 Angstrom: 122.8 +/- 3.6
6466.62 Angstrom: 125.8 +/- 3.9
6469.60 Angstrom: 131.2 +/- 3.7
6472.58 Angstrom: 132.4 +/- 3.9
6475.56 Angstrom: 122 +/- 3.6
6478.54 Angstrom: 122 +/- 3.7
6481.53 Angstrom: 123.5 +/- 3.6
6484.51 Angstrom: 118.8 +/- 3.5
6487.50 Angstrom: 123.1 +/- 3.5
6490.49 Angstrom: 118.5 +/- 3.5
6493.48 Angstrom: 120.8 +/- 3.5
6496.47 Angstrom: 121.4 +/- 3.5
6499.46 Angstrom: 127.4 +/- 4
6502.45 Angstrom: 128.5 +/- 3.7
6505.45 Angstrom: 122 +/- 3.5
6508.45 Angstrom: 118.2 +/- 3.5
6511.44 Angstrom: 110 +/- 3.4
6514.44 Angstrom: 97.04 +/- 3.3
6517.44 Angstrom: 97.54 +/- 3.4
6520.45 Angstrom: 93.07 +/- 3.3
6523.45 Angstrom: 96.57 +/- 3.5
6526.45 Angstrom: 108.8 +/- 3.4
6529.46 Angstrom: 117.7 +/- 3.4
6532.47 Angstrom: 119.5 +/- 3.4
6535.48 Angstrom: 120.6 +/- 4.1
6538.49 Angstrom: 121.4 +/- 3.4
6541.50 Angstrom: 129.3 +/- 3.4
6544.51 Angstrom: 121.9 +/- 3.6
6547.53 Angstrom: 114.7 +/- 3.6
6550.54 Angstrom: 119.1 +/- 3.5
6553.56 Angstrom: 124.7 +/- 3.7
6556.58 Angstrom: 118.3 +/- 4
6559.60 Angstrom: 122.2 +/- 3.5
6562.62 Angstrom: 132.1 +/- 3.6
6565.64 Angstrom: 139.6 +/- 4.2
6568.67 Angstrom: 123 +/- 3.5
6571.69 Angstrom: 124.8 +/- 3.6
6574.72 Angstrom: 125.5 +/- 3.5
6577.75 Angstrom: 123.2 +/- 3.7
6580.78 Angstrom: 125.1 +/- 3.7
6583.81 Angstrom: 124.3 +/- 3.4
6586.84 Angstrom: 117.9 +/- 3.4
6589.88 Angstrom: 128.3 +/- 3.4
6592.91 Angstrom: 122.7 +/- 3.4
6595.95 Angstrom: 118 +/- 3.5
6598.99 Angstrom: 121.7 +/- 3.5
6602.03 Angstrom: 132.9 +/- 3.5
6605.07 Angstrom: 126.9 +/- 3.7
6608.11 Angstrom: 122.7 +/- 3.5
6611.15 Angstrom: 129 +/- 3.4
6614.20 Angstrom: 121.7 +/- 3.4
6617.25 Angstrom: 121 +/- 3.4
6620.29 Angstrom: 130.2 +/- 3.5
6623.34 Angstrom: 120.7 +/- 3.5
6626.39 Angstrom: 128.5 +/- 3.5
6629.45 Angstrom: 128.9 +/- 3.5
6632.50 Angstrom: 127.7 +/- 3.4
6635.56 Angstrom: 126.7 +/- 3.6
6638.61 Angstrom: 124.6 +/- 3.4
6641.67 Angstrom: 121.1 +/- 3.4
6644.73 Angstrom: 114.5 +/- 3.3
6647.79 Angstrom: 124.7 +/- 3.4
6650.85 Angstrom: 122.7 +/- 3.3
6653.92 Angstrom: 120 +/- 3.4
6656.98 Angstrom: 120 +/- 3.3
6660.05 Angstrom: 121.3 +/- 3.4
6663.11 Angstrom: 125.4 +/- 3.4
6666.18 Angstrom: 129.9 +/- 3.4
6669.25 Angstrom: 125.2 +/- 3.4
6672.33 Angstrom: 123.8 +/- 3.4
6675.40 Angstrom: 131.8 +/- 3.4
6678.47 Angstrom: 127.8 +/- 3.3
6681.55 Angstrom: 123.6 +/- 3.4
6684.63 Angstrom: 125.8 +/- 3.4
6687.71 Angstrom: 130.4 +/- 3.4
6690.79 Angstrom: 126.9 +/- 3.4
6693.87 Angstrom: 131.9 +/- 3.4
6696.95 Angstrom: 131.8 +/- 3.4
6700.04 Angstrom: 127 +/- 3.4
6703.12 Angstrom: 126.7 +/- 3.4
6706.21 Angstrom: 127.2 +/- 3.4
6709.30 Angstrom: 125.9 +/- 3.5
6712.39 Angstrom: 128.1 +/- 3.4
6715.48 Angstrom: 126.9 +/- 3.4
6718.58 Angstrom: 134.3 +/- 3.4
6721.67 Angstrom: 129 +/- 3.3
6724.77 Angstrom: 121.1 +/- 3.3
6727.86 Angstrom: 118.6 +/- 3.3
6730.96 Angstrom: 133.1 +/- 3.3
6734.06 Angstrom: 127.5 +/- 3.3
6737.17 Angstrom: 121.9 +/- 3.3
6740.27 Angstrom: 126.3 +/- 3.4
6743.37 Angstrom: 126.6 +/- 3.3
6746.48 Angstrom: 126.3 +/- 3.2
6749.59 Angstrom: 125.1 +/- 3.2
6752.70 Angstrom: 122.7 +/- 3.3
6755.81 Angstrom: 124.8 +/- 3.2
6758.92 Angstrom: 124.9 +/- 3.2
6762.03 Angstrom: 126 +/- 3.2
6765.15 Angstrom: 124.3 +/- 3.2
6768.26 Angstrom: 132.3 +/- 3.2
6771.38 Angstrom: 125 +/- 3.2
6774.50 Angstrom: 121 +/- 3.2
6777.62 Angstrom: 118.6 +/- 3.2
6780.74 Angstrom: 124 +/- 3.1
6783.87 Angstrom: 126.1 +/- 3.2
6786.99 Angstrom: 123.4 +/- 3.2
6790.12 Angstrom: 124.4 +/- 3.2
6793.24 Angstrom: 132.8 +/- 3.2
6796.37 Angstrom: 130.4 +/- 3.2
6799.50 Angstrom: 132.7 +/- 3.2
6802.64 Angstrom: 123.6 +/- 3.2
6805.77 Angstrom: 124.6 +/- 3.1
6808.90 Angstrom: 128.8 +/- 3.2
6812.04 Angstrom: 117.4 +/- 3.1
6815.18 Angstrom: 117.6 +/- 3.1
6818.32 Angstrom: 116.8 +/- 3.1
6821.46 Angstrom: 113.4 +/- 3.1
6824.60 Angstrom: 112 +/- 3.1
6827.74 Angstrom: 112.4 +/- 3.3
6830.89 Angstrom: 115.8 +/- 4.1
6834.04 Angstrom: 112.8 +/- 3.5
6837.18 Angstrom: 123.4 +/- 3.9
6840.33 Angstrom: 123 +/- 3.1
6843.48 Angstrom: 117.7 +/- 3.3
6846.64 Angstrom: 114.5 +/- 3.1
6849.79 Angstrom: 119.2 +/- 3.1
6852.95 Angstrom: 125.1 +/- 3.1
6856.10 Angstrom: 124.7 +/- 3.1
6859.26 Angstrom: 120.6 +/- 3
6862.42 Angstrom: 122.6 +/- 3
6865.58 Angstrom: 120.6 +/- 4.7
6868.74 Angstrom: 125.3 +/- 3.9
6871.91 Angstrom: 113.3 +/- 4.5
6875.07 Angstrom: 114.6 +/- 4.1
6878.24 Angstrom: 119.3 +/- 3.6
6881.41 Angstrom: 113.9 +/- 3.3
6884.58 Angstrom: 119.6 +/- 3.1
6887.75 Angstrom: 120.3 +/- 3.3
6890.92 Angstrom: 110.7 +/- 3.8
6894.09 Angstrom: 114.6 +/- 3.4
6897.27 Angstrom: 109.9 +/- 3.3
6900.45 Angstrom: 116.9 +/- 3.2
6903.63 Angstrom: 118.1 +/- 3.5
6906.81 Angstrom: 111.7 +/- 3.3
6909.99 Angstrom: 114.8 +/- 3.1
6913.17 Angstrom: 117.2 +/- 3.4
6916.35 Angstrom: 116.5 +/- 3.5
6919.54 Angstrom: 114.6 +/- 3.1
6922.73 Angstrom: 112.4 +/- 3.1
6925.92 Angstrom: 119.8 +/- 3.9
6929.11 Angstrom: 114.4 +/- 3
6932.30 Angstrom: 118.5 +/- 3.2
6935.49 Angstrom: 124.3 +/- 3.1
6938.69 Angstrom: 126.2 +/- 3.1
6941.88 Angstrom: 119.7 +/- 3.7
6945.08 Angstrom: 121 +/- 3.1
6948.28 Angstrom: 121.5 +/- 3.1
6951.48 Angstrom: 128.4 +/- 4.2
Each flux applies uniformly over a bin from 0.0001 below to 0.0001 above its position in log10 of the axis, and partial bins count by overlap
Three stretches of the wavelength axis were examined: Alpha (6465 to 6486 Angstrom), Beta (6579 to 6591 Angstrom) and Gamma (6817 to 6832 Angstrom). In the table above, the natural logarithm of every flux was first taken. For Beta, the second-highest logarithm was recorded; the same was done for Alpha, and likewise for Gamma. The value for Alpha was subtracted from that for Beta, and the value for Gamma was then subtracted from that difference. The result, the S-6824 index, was -4.80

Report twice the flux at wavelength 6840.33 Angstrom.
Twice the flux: 246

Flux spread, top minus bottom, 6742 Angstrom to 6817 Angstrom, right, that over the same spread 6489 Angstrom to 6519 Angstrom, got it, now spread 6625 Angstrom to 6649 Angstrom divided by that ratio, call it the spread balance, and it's 29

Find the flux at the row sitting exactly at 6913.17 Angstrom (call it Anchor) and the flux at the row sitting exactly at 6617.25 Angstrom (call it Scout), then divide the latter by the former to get 1.03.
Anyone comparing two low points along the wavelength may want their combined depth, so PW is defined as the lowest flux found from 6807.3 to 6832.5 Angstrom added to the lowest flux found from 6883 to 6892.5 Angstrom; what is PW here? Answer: 223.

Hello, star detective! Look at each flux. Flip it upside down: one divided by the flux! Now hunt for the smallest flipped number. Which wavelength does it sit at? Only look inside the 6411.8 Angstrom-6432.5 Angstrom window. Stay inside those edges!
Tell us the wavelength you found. 6419.15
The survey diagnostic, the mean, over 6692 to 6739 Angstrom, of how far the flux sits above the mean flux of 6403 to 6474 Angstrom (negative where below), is -1.0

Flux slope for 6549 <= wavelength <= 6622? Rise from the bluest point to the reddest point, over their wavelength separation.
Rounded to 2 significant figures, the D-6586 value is 0.16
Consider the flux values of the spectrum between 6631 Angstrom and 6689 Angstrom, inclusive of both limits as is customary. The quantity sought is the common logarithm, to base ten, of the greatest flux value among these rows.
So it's 2.12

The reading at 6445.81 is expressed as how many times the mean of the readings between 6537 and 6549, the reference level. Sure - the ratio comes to 1.06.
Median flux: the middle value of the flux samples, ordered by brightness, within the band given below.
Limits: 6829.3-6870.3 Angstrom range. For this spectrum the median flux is 121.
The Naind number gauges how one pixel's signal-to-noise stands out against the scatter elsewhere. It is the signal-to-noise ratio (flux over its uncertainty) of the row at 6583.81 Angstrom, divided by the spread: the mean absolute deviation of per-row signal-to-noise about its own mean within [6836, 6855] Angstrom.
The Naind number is 15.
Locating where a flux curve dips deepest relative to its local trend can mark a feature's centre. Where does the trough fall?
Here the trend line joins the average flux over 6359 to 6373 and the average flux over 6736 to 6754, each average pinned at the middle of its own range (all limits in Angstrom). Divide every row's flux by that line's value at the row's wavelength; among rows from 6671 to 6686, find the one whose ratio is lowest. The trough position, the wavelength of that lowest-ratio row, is 6681.55 Angstrom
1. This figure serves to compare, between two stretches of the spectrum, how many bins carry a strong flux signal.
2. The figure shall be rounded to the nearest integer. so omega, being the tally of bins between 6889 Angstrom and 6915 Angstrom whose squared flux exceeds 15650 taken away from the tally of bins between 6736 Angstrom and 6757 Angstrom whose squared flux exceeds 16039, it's 0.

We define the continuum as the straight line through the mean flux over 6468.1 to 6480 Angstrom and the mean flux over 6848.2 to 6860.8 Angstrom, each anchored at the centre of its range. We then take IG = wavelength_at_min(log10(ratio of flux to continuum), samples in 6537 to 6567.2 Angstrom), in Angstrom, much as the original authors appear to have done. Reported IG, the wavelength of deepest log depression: 6547.53 Angstrom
